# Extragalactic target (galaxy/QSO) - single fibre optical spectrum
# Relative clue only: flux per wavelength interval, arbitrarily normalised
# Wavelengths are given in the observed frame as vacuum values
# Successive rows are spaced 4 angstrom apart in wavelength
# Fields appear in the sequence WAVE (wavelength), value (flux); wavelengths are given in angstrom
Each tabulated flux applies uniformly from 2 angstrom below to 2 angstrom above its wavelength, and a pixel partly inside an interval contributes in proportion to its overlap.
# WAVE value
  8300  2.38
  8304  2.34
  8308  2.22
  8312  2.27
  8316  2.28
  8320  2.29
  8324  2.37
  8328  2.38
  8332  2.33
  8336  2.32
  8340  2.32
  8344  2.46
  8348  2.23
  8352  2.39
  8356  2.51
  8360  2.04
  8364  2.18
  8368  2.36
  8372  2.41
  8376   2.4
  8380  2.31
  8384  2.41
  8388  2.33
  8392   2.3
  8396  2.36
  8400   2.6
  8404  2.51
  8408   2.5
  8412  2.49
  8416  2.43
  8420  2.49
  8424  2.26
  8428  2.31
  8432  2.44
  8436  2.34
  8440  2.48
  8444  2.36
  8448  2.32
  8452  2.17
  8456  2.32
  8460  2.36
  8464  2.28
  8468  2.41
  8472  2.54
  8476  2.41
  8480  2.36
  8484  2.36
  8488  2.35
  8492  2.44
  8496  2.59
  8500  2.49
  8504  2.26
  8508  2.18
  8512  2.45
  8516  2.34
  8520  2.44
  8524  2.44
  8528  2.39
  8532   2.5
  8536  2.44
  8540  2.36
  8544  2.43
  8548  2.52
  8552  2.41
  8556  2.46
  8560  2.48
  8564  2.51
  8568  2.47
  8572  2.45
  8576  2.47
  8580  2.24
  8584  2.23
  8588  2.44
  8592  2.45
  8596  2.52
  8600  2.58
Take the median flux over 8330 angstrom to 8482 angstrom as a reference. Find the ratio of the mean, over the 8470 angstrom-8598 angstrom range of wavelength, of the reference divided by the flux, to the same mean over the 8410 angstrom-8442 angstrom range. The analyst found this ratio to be 0.994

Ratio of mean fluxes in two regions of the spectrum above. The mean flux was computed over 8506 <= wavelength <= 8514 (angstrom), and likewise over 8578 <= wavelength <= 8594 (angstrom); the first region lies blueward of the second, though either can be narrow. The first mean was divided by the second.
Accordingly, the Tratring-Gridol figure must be 0.99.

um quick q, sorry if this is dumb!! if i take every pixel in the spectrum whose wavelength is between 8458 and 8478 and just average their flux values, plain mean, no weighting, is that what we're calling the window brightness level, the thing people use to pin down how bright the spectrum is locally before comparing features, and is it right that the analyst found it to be 2.40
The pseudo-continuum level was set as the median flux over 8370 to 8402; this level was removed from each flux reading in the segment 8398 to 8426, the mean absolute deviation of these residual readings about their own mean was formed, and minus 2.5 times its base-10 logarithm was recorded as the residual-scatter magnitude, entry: 2.9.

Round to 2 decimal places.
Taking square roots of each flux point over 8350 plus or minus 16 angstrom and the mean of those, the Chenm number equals 1.52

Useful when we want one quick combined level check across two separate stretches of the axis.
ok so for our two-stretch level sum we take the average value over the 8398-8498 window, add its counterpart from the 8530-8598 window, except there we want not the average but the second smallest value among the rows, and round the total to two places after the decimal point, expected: 4.64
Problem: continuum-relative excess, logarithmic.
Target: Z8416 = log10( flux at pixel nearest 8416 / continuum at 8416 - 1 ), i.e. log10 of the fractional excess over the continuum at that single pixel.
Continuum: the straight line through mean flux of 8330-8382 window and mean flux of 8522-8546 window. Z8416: -1.5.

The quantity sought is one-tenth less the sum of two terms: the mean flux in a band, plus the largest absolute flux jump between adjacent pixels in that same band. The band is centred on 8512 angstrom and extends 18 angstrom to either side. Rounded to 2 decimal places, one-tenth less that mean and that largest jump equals -2.57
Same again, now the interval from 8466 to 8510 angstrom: -2.53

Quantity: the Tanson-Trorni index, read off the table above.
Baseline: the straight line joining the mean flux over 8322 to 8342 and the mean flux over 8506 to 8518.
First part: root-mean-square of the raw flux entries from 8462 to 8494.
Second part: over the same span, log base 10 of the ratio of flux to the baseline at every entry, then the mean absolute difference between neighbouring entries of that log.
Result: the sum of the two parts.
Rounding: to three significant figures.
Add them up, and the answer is 2.41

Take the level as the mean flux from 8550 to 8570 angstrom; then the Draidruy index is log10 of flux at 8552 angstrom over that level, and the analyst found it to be -0.010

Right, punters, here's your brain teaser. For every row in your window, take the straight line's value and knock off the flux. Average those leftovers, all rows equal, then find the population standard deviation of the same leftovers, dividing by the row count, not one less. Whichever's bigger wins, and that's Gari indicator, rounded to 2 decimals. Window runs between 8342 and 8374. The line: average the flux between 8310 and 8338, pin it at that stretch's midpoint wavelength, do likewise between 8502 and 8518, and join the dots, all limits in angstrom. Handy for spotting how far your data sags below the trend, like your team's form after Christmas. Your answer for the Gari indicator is 0.15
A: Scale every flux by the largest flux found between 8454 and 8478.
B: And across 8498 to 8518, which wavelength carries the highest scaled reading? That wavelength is 8500 angstrom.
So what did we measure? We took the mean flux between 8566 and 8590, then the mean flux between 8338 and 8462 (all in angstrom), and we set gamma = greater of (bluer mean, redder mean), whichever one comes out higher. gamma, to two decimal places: 2.38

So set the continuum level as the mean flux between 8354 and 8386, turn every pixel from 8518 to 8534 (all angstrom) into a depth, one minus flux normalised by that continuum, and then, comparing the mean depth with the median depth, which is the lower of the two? -0.049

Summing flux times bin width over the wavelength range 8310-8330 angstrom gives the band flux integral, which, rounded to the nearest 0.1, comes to 46.4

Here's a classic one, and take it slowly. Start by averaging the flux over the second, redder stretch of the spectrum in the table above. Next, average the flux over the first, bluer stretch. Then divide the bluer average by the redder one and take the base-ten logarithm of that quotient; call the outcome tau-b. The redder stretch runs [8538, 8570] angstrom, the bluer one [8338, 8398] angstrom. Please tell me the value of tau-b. -0.022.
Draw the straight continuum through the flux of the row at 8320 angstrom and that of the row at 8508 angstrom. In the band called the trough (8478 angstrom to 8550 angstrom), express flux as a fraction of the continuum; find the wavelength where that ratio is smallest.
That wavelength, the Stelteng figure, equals 8508 angstrom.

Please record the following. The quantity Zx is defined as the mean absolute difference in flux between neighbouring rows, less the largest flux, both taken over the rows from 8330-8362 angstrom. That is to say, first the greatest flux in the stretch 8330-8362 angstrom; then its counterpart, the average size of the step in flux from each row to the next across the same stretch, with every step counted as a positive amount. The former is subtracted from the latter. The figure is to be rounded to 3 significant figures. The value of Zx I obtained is -2.35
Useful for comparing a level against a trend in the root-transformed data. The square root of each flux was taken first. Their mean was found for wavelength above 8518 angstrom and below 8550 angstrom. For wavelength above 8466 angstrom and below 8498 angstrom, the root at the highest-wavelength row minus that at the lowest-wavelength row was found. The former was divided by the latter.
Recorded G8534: 27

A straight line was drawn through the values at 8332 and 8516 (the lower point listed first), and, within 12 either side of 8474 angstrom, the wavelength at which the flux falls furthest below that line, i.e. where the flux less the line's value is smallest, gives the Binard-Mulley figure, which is 8464 angstrom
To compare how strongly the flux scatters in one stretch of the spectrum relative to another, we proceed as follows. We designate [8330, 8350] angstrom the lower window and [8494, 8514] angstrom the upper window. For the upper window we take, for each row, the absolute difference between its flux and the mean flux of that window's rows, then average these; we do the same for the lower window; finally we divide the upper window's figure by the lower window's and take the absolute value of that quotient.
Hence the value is 2.7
